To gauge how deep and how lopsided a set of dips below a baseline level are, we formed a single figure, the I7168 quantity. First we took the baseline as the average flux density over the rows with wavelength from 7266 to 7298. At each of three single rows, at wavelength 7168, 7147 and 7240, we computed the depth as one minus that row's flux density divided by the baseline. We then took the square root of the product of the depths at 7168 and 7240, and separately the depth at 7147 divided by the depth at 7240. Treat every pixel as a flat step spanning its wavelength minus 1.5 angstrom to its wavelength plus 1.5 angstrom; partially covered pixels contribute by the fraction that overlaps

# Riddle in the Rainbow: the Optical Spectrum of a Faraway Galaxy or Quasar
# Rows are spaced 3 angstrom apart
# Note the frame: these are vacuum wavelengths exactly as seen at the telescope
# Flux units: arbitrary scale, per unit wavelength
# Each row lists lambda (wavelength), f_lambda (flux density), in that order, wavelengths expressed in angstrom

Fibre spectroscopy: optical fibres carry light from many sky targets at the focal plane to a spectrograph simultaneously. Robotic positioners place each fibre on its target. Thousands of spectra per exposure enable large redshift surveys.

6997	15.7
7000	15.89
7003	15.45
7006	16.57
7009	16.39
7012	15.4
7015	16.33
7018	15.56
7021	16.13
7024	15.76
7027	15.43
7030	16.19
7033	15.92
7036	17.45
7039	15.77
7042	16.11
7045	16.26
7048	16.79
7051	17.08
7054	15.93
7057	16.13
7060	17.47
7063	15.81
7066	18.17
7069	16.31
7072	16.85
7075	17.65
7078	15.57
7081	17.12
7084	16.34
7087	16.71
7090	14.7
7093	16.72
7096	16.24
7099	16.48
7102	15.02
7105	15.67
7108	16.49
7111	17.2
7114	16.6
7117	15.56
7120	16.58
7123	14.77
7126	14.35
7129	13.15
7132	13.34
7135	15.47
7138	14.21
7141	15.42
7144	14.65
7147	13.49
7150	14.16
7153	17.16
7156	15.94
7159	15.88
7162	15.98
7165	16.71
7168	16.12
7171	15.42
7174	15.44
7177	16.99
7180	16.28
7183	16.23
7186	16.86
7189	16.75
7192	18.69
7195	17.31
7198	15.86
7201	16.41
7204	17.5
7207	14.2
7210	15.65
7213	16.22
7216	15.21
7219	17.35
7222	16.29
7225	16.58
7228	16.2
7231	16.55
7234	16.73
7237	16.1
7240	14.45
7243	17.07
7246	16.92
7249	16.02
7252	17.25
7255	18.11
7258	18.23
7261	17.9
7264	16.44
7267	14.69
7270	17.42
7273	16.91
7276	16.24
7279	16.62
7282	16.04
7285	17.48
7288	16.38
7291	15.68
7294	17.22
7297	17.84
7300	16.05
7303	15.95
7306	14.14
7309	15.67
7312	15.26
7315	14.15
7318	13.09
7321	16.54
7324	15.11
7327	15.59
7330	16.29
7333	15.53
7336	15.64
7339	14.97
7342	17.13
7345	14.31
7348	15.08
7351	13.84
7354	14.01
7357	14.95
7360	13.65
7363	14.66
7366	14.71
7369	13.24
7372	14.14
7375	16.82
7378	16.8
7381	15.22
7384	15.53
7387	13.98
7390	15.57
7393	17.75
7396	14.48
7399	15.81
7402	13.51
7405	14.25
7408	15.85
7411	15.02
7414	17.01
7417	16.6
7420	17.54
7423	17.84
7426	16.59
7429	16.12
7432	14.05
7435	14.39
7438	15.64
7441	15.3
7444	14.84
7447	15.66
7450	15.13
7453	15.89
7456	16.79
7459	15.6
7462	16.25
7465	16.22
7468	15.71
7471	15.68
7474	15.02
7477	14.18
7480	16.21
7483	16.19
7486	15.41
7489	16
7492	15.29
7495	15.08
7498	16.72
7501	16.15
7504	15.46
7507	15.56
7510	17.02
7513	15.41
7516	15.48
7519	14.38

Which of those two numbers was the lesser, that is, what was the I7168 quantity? 0.061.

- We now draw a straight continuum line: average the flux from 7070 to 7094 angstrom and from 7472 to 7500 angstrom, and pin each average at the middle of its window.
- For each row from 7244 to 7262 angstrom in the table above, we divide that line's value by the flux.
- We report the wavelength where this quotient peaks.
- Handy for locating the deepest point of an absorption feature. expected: 7249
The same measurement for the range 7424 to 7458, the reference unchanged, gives 7432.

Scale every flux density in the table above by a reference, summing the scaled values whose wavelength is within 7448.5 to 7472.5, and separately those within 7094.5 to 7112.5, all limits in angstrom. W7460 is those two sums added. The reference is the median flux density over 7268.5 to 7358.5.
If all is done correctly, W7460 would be 14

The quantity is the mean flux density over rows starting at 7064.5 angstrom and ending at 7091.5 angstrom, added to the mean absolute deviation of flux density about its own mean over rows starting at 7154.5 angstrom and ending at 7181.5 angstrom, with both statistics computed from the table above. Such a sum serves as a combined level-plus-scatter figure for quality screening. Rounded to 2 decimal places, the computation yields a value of 16.99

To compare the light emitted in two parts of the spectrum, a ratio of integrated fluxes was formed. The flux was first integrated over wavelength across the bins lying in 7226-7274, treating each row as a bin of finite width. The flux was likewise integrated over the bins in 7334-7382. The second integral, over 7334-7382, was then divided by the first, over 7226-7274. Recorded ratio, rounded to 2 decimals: 0.90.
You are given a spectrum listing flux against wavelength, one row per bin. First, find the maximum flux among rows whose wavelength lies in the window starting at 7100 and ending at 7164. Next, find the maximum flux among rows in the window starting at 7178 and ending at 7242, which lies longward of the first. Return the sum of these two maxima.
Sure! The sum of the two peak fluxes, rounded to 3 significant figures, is 35.9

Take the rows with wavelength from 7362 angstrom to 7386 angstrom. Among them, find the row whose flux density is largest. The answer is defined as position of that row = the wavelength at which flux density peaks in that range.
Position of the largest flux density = 7375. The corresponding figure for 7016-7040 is 7036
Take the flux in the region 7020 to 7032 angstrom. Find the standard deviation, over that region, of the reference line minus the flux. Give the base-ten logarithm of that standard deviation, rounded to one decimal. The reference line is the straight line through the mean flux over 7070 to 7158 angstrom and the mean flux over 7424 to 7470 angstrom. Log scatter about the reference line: -0.5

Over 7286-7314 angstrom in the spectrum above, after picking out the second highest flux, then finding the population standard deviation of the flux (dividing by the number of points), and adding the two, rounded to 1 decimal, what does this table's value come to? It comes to 18.2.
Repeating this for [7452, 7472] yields 16.6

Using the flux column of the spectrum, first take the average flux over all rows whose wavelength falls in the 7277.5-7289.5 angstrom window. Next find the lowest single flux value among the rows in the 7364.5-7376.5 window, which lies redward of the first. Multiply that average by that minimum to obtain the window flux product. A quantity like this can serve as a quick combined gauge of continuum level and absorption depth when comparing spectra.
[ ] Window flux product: 220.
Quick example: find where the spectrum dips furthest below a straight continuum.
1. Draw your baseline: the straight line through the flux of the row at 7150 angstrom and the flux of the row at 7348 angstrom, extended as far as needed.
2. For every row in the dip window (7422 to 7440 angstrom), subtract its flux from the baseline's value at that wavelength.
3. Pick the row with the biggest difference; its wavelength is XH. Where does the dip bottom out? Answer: 7432 angstrom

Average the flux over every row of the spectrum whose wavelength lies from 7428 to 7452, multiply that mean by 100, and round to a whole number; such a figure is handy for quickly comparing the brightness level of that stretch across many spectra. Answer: 1514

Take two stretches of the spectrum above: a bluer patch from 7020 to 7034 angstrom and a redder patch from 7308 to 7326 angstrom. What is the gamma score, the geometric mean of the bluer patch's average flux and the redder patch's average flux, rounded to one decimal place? 15.4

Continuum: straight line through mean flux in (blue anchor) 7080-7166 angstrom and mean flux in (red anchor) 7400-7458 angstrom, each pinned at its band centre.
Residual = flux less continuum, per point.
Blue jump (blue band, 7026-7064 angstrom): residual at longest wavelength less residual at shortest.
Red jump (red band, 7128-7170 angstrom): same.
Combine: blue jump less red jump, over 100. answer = -0.03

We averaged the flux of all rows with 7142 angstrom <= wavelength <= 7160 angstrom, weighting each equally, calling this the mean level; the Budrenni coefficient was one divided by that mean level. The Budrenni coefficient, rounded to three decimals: 0.066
